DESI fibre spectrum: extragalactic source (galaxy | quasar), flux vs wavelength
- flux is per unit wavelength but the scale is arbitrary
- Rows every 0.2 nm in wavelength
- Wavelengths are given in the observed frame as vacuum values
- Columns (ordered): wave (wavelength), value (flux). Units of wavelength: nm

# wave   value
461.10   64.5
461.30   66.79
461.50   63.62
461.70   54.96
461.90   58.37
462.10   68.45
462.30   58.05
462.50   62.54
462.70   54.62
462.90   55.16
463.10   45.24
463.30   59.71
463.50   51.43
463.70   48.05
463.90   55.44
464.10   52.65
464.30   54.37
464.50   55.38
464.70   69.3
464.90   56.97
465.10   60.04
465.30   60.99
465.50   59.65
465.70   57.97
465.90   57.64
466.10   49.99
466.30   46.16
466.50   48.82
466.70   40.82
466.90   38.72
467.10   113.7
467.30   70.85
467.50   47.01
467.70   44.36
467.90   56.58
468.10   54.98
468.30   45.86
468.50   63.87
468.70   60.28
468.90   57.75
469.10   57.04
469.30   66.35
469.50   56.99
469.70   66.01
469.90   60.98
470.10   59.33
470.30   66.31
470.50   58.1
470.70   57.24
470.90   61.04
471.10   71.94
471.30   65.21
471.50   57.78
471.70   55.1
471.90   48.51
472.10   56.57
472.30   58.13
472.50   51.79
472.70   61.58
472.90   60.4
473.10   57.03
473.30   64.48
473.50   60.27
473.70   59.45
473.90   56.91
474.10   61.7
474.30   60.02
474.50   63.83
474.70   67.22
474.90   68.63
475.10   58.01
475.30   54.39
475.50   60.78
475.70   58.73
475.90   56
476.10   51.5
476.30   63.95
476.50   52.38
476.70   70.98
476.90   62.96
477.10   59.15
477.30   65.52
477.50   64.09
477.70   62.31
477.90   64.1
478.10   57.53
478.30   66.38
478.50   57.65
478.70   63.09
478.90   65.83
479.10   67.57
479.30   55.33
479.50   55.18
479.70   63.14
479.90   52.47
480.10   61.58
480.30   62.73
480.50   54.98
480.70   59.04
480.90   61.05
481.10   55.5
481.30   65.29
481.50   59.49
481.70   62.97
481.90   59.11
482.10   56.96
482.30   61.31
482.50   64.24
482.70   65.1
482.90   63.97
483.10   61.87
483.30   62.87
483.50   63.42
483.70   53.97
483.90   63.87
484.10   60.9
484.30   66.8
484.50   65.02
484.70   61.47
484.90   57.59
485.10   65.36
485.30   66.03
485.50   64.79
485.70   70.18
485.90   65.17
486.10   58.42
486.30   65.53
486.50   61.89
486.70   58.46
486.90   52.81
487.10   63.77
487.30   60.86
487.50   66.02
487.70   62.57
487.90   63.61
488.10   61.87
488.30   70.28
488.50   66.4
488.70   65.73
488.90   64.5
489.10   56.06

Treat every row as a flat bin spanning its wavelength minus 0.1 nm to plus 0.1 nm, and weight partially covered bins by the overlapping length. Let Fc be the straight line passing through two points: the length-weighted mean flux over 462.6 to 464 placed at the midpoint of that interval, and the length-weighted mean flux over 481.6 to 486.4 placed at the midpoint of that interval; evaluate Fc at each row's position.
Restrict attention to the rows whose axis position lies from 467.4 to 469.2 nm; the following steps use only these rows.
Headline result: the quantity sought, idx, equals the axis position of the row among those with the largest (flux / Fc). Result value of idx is 468.50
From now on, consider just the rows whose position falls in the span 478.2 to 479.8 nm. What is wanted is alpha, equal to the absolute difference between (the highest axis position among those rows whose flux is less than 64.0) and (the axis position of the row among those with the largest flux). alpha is 0.60 nm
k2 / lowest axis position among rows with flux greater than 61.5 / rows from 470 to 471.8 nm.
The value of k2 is 470.30 nm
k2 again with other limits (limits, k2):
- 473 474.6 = 473.30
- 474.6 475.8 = 474.70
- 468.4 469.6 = 468.50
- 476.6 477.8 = 476.70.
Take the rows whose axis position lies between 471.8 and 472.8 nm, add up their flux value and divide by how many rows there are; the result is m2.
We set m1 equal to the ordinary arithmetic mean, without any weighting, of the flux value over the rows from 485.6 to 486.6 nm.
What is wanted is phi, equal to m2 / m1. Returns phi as 0.86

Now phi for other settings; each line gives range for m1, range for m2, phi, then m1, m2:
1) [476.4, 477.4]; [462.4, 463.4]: 0.89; 62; 55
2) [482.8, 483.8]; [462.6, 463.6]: 0.87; 61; 53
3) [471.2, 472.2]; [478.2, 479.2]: 1.13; 57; 64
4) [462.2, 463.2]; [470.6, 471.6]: 1.14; 55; 63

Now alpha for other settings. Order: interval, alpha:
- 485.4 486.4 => 0.40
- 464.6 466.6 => 1.80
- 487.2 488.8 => 0.20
